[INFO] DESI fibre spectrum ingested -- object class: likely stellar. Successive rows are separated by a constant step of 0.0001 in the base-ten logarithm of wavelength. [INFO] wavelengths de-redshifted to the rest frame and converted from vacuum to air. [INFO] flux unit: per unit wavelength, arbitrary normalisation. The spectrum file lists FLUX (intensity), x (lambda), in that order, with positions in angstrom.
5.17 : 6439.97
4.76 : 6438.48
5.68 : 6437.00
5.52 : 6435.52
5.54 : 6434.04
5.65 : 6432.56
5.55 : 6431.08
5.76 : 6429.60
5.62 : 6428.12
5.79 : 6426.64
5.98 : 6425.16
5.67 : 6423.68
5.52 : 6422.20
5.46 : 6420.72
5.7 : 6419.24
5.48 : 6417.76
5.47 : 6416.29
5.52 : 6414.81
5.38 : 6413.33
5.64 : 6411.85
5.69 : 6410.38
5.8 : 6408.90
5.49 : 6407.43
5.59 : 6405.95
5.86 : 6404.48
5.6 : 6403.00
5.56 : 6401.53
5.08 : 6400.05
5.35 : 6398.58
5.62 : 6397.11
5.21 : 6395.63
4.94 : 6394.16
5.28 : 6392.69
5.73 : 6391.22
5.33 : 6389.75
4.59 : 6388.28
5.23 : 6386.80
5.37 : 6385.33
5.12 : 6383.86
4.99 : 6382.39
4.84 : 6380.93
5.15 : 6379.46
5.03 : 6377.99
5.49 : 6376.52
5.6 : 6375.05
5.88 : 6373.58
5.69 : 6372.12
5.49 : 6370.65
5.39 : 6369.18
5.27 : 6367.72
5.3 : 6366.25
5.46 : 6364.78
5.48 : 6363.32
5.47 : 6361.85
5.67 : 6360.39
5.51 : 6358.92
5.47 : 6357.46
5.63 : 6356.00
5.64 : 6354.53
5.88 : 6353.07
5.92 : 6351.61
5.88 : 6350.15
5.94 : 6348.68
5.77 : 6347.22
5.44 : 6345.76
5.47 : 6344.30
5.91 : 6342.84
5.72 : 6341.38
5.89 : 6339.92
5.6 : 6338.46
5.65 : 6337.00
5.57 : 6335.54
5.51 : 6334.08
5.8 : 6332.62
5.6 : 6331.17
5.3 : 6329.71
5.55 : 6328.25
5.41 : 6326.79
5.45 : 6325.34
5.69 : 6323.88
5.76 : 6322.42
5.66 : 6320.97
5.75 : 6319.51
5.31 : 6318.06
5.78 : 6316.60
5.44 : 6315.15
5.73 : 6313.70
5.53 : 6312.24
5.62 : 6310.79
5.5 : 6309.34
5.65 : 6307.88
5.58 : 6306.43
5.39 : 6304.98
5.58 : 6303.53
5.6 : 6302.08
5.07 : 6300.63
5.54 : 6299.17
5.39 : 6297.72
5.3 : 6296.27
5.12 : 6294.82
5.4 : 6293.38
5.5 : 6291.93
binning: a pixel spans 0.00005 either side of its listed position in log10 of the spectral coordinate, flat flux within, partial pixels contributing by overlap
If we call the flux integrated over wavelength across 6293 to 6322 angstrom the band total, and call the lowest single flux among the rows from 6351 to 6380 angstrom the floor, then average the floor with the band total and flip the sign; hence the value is -82.3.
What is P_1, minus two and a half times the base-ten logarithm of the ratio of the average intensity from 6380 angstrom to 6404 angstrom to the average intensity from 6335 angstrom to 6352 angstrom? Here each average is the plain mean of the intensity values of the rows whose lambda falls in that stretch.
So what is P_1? 0.10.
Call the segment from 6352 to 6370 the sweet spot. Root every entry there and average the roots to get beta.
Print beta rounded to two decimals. 2.35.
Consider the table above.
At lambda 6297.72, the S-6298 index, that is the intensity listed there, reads 5.39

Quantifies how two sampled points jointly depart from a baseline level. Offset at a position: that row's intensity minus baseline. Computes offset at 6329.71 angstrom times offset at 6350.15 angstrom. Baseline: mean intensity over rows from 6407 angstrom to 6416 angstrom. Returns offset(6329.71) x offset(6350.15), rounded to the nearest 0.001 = -0.084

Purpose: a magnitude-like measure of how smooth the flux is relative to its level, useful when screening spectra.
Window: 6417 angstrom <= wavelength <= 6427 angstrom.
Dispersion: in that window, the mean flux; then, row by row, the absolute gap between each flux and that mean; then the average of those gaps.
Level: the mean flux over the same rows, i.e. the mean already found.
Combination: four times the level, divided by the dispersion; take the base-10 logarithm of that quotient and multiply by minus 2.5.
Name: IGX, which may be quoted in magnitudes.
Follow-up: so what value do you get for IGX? -5.5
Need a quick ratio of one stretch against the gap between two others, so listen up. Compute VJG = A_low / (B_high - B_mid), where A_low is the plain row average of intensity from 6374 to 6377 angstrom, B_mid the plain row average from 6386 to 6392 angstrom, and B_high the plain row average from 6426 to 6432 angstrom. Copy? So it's 12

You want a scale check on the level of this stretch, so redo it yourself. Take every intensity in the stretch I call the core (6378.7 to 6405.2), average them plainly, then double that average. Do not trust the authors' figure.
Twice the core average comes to 10.5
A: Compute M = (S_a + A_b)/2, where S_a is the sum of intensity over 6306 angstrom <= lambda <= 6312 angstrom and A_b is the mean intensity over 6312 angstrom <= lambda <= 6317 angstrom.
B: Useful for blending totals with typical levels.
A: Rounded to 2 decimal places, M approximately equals 13.99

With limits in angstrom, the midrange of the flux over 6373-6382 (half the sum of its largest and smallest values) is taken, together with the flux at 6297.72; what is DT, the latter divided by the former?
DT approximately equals 1.01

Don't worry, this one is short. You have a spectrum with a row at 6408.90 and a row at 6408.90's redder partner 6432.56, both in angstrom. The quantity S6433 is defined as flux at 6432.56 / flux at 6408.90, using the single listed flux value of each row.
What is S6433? 0.97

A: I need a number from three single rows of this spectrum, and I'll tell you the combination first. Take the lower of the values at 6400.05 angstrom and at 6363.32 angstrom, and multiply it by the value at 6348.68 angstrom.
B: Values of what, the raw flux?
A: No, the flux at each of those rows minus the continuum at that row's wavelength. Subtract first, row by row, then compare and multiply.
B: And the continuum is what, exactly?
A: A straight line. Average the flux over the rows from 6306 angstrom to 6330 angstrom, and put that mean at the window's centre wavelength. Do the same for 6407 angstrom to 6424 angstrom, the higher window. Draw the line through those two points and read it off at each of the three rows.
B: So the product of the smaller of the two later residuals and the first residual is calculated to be -0.18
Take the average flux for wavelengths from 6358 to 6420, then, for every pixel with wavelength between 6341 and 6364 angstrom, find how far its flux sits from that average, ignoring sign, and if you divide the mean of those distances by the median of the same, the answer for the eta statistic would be 1.08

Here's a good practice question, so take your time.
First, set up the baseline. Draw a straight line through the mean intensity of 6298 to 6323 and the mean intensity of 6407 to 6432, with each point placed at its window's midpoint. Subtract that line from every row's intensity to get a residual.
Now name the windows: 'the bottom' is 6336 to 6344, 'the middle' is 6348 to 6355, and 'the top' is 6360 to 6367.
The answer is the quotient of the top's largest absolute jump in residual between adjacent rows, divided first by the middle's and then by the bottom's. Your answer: 2.9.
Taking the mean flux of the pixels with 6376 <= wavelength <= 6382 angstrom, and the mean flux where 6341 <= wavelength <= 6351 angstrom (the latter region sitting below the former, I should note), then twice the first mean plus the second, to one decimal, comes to 16.0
